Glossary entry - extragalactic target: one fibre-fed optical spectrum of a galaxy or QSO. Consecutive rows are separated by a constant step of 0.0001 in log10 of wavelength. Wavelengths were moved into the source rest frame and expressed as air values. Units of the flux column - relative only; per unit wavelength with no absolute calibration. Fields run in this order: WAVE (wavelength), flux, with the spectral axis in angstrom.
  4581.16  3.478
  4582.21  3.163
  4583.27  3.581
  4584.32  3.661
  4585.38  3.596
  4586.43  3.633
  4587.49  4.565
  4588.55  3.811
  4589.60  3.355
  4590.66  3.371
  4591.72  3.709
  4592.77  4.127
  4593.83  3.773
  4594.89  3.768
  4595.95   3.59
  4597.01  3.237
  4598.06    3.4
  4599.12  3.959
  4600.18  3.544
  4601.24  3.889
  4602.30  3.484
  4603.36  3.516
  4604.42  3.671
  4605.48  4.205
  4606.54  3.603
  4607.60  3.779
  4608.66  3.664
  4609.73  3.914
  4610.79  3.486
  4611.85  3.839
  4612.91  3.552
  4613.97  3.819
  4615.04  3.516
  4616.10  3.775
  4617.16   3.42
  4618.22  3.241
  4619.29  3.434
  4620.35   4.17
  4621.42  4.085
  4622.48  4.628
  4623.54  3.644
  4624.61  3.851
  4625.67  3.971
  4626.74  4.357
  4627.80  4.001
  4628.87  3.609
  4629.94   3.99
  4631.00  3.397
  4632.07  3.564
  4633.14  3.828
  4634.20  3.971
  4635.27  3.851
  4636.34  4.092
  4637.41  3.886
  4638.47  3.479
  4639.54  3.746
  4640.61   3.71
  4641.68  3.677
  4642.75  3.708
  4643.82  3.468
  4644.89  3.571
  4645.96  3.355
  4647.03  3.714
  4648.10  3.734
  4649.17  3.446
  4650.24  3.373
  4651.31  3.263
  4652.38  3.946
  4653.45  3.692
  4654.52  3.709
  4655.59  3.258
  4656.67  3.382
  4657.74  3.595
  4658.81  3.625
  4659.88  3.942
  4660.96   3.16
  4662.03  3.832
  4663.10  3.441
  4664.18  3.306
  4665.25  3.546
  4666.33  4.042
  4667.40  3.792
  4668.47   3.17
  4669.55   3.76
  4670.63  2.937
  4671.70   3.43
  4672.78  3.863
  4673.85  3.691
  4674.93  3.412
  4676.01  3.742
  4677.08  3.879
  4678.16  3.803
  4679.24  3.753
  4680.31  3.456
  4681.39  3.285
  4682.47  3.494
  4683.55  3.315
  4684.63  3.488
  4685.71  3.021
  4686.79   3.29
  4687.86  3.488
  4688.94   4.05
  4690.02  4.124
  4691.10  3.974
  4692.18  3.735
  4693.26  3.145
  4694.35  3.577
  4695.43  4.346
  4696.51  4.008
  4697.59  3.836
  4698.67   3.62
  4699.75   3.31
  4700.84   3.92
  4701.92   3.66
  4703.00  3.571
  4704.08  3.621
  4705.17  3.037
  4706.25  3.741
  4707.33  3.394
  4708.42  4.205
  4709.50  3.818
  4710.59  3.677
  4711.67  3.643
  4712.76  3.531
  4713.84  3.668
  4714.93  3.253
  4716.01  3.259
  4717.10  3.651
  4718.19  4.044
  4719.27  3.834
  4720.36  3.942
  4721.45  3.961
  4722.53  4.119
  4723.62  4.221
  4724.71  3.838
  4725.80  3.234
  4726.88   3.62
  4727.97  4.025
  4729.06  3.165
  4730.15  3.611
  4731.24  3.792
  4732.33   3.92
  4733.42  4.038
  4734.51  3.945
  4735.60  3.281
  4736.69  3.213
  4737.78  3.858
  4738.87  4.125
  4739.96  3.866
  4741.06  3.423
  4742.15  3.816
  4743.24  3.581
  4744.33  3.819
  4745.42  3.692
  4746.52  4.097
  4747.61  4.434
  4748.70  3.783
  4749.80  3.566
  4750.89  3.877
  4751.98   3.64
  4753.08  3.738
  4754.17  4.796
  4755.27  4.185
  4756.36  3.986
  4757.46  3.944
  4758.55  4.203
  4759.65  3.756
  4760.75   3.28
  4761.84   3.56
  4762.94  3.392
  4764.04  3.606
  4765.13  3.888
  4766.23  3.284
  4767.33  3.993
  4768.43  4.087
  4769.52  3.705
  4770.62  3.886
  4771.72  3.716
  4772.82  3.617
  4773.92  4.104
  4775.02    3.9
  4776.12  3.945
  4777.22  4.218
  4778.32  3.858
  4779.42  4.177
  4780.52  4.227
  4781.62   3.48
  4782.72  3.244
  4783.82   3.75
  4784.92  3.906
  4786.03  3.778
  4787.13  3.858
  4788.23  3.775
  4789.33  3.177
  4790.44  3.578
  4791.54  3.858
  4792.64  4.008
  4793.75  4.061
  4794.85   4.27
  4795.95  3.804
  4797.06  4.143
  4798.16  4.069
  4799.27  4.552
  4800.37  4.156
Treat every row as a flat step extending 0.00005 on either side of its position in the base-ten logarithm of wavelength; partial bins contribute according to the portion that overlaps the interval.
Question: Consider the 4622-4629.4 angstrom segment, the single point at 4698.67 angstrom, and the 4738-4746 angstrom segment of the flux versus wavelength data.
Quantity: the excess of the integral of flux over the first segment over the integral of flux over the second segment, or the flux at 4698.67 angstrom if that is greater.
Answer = 3.6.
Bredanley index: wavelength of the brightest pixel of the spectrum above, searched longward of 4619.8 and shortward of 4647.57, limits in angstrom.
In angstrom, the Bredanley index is 4622.48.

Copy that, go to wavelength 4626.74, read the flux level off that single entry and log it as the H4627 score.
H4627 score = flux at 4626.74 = 4.357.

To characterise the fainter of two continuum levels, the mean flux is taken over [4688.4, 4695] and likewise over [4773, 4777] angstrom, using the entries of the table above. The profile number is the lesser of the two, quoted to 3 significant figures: 3.77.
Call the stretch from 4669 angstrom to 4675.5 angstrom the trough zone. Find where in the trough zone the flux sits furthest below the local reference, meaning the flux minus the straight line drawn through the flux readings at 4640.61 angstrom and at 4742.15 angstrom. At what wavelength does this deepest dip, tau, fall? 4670.63 angstrom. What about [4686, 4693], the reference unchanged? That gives 4686.79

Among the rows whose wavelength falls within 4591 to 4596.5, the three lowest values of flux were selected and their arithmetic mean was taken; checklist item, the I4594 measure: 3.7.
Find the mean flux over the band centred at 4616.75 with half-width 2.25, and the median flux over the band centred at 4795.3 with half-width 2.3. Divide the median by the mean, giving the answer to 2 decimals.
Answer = 1.18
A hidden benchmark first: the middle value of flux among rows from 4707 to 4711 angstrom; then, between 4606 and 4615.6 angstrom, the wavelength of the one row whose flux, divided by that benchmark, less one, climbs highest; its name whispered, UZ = 4609.73 angstrom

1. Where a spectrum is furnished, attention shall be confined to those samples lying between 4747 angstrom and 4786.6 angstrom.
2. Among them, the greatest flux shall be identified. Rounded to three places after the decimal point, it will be 4.796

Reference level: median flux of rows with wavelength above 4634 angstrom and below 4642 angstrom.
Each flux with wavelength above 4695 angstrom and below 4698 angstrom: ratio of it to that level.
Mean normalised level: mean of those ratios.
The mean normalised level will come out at 1.07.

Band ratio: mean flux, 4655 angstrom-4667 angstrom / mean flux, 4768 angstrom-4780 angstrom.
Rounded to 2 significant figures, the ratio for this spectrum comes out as 0.91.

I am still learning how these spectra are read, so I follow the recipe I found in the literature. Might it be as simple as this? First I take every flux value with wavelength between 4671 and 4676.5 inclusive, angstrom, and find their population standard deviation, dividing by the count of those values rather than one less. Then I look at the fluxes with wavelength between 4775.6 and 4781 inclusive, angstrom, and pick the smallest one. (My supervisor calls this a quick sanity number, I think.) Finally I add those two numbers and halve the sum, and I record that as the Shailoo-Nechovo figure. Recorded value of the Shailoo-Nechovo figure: 2.02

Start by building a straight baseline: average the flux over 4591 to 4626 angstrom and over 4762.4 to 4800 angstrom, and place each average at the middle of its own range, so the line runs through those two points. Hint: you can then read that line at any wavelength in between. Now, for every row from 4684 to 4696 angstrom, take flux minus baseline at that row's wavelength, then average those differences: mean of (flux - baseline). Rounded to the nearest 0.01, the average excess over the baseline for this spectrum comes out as -0.13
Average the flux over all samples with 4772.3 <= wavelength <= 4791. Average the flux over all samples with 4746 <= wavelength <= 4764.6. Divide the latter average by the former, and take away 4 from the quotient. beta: -2.98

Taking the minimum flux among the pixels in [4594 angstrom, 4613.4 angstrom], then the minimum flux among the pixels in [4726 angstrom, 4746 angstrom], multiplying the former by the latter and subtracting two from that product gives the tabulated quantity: 8.2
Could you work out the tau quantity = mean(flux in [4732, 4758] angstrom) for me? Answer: 3.86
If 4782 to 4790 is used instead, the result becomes 3.64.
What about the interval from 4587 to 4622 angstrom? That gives 3.71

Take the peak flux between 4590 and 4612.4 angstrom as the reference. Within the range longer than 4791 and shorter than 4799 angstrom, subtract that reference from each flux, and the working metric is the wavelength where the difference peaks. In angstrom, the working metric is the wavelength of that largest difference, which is 4794.85 angstrom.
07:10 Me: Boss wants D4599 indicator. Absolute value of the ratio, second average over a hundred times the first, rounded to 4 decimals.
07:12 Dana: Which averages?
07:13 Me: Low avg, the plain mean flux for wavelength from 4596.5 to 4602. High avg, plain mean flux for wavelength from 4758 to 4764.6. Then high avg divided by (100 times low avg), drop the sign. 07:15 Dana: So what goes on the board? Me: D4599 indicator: 0.0101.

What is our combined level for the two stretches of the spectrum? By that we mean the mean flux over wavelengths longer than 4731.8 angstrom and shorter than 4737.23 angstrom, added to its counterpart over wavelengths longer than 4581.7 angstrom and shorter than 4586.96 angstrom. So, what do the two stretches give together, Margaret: 7.2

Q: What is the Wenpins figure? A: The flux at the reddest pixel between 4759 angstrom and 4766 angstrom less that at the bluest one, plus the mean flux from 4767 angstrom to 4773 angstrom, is 3.97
